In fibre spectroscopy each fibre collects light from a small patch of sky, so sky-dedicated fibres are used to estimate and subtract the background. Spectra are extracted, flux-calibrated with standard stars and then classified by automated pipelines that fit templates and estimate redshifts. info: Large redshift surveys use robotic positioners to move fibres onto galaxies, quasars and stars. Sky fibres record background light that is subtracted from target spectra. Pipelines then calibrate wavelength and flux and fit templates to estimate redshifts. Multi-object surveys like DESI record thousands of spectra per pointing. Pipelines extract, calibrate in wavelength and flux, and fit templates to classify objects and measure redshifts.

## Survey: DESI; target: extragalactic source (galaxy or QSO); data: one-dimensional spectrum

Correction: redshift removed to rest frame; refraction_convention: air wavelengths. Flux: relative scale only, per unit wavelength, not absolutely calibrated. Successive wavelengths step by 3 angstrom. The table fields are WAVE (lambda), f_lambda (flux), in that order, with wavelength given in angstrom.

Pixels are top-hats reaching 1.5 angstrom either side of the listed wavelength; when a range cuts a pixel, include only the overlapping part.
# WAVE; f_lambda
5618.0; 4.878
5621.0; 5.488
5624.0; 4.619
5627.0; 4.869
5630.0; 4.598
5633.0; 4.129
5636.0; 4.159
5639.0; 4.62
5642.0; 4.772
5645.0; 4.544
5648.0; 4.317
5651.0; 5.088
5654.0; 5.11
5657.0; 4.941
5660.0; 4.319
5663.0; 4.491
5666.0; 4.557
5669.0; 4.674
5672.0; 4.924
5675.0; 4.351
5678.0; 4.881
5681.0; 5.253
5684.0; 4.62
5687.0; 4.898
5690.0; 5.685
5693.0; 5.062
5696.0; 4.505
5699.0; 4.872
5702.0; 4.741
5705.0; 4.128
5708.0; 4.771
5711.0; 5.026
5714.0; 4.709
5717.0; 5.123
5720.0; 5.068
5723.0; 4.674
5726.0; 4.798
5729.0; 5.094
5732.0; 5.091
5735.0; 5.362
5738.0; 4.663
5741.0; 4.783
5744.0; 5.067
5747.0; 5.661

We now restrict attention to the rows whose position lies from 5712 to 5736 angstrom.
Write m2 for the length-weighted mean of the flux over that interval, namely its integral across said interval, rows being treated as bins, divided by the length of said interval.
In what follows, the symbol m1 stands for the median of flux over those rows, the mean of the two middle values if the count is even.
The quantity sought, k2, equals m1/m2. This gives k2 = 1.02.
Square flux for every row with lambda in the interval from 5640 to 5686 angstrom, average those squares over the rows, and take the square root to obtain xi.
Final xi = 4.73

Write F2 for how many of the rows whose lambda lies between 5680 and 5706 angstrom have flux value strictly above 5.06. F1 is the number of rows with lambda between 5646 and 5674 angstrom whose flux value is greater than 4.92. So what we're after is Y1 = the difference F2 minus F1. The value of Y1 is -1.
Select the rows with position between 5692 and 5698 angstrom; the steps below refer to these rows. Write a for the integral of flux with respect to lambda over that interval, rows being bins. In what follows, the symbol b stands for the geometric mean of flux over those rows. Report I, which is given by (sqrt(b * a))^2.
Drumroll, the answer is 137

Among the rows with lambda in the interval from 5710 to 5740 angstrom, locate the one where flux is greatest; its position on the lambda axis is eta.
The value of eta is 5735.0 angstrom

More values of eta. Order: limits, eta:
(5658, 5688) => 5681.0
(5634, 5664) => 5654.0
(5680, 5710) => 5690.0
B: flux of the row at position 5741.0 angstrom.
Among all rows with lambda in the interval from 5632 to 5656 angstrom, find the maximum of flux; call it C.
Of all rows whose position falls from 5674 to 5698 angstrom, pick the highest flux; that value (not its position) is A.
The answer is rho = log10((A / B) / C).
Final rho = -0.63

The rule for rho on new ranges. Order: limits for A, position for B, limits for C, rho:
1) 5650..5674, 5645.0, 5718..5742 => -0.68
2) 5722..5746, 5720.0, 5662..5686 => -0.70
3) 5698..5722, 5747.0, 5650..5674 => -0.75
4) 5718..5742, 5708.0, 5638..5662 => -0.66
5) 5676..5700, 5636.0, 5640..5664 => -0.57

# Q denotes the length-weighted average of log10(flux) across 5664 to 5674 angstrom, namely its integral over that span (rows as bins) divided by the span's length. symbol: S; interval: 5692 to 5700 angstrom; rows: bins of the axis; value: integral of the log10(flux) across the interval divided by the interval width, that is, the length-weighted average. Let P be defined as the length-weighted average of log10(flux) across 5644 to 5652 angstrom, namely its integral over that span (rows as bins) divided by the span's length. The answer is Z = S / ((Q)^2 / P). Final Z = 1.00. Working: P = 0.664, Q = 0.671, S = 0.680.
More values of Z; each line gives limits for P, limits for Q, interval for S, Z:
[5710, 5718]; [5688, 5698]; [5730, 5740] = 0.98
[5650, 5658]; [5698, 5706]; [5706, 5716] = 1.10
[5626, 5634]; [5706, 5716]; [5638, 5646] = 0.94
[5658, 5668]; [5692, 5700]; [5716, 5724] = 0.98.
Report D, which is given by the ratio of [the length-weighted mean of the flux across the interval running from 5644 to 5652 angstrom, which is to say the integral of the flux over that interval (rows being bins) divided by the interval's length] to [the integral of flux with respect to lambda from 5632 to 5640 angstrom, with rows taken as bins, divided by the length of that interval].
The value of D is 1.08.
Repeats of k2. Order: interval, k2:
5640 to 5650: 0.99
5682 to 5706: 0.99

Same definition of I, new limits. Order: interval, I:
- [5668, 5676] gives 173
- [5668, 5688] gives 460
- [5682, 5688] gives 137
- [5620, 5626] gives 151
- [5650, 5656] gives 156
